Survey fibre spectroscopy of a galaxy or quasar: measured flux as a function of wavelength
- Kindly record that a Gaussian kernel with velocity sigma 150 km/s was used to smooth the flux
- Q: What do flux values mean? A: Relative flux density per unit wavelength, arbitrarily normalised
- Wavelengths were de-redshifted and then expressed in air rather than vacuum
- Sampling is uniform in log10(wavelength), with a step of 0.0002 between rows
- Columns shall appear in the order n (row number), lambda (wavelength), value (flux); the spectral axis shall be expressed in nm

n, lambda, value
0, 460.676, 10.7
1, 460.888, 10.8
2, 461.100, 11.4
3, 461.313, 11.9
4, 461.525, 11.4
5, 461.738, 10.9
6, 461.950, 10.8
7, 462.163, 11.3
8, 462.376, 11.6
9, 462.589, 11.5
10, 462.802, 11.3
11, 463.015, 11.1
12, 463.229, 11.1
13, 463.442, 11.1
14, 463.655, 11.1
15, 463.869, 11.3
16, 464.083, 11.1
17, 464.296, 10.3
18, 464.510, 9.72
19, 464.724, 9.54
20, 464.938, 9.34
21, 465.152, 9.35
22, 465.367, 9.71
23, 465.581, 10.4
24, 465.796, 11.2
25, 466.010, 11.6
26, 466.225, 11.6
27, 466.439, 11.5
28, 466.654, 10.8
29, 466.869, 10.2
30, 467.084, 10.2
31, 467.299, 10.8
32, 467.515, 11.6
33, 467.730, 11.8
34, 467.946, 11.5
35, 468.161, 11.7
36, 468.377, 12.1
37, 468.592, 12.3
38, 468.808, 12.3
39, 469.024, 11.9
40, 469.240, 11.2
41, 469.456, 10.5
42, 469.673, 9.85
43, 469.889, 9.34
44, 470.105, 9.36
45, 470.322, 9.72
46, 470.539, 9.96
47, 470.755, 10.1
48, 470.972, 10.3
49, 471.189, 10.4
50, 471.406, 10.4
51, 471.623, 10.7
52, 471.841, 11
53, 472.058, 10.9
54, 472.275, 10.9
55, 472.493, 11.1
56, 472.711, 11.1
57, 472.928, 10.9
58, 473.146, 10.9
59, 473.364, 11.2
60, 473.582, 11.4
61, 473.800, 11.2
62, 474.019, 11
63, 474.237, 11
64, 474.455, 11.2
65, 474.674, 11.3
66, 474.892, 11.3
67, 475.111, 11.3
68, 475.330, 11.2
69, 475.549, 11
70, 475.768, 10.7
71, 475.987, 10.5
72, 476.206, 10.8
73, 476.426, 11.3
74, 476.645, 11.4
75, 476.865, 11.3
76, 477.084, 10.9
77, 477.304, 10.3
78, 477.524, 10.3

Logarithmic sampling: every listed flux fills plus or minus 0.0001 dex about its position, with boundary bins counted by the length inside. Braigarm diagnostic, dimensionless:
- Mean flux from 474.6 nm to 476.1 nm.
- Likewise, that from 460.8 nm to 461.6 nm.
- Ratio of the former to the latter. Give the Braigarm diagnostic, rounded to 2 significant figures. 0.97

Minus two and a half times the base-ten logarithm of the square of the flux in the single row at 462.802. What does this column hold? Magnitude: -5.27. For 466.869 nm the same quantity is -5.04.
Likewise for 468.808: -5.45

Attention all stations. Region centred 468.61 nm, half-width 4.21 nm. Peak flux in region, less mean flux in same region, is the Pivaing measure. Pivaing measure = 1.6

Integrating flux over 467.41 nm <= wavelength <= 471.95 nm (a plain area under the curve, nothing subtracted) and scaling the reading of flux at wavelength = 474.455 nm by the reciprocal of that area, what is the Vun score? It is 0.227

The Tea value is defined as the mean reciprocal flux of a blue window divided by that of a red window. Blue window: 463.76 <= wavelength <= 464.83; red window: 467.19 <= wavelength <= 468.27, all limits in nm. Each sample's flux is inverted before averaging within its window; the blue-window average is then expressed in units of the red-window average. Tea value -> 1.11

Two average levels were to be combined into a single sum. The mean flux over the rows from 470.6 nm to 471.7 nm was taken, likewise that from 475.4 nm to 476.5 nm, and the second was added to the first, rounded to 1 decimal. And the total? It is 21.2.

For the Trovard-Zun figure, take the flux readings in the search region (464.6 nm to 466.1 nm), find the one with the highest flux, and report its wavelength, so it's 466.010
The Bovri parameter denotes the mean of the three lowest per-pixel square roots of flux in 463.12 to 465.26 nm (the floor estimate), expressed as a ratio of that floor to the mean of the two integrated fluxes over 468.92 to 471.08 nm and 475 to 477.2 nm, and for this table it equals 0.132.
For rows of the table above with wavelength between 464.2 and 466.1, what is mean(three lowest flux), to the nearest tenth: 9.4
